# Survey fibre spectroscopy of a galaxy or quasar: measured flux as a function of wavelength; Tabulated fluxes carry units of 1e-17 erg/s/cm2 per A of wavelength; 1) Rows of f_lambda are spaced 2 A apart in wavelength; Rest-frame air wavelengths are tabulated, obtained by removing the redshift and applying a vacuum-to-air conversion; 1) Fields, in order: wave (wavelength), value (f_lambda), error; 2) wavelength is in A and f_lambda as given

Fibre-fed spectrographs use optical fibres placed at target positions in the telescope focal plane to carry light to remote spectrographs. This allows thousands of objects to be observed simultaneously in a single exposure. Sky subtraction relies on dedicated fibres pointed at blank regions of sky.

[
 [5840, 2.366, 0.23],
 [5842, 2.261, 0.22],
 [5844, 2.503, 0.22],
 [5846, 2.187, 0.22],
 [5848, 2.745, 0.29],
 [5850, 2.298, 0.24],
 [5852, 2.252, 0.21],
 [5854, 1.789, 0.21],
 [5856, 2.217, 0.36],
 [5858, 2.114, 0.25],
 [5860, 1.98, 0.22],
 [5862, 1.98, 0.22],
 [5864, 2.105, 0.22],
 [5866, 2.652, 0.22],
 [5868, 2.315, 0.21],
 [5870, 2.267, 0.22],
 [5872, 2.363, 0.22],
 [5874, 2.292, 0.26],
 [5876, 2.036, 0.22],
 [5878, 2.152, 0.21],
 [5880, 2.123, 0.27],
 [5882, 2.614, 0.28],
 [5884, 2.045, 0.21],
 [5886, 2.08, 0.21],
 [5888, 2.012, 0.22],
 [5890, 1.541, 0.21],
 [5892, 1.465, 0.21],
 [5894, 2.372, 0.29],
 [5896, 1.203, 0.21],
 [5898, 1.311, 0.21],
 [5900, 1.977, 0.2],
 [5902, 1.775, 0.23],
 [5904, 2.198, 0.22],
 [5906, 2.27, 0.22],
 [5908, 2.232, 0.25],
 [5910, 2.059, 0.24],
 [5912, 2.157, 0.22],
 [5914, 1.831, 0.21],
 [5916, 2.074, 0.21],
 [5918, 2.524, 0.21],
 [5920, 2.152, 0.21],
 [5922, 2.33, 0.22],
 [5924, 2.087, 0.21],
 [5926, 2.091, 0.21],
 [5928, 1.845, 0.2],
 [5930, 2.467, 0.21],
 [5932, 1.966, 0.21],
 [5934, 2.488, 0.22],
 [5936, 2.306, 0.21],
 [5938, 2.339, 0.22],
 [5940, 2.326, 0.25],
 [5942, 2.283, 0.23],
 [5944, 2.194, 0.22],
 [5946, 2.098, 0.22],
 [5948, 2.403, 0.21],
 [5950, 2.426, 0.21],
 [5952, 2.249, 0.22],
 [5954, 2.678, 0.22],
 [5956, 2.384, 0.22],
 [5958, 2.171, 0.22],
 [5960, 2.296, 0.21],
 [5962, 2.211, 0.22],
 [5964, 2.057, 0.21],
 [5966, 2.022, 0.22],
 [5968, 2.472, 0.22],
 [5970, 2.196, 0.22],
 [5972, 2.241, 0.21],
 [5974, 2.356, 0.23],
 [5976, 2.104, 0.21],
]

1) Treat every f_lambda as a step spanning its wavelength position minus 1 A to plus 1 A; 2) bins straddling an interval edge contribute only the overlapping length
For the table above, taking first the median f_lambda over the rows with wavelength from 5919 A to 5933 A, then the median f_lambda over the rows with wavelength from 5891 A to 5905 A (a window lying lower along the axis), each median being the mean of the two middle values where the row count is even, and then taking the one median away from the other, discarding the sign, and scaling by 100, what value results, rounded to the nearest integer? 32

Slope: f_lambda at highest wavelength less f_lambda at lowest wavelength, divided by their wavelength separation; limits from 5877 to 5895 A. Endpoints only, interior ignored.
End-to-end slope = 0.014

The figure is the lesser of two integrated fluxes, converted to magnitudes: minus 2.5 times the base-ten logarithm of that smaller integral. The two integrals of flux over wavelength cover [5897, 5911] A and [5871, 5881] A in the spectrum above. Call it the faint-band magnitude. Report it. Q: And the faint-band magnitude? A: -3.4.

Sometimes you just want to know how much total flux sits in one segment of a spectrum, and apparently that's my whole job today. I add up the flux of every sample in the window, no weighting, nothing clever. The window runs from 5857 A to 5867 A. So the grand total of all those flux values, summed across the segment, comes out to 10.8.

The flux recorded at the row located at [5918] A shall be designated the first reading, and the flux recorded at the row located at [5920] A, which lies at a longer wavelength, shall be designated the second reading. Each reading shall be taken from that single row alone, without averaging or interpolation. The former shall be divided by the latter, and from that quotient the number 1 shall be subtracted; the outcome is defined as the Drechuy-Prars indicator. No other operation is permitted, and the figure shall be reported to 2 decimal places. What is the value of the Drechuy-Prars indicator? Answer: 0.17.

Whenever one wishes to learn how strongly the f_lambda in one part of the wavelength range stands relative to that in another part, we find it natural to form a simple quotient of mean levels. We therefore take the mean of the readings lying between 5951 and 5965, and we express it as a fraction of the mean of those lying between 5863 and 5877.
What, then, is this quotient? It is 1.00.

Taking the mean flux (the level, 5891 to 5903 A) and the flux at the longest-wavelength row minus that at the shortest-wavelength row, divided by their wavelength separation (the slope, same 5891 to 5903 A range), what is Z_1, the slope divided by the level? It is 0.018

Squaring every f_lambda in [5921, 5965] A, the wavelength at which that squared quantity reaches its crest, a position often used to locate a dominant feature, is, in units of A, 5954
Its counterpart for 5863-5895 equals 5866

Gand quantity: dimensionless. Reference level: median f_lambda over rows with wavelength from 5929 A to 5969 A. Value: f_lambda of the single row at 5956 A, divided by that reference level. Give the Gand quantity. 1.04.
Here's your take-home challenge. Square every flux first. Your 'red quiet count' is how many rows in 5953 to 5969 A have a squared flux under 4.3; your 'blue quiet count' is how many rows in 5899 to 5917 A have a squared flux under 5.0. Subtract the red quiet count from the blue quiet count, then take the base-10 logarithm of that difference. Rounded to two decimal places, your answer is 0.78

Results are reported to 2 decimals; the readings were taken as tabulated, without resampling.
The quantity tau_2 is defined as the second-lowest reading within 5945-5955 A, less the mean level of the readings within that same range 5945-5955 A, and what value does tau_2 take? -0.12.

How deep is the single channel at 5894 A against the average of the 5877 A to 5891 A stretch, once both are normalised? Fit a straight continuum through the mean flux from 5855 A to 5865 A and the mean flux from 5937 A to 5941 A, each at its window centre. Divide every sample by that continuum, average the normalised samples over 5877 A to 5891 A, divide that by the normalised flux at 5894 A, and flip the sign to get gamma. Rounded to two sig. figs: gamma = -0.89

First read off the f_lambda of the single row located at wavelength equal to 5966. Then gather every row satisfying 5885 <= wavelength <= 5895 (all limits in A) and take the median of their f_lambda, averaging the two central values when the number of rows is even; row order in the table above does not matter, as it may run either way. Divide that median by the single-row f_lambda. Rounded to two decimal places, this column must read 1.00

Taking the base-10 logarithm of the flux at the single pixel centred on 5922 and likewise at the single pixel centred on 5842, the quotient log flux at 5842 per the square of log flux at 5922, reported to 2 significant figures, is 2.6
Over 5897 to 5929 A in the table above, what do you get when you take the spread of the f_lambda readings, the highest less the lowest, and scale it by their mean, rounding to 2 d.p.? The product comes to 2.50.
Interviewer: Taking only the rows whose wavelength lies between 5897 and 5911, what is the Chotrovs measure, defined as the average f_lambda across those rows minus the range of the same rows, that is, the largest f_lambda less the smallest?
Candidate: 1.0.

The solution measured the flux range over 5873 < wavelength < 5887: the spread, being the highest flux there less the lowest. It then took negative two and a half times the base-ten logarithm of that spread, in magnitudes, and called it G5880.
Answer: 0.60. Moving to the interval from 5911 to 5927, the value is 0.40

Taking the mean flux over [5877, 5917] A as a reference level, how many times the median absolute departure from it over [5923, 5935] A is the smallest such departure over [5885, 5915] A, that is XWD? 0.020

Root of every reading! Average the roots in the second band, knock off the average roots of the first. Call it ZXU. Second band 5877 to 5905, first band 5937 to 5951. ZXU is -0.14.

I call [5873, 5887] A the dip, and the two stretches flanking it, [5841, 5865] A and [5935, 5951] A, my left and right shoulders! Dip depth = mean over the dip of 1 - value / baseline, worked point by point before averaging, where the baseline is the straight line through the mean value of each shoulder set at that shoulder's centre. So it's 0.018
